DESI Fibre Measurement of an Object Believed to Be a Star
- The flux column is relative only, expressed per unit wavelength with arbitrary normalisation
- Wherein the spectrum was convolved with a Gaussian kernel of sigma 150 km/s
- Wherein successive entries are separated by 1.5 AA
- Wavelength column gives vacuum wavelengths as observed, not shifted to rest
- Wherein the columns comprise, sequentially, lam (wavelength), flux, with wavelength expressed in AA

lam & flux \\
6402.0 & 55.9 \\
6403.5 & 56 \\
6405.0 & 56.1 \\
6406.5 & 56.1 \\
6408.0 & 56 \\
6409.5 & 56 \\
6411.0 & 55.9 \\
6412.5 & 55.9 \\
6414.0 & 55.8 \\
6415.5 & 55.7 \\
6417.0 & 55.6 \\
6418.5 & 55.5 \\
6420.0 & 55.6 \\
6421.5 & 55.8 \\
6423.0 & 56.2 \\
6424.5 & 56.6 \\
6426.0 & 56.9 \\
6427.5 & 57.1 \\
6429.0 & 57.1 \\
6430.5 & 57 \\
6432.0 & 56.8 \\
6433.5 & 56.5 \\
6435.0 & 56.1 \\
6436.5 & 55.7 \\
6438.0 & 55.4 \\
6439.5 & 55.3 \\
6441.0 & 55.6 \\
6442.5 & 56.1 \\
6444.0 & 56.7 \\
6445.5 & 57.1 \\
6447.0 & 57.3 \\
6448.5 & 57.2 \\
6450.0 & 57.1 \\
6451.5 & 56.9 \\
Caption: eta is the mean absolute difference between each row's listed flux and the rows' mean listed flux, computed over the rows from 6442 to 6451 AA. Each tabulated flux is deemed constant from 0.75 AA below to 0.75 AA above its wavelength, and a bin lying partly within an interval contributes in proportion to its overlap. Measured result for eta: 0.34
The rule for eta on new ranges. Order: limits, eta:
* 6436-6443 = 0.22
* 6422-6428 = 0.30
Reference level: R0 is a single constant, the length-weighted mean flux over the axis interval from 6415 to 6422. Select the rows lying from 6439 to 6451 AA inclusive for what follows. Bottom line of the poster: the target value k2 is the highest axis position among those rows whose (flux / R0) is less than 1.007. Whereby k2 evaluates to 6441.0 AA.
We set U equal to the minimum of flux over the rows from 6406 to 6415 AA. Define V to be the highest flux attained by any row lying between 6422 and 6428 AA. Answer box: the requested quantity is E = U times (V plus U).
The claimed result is 6300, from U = 55.8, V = 57.1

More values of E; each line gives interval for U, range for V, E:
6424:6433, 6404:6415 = 6379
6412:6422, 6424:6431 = 6249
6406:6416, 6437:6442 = 6199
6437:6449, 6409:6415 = 6155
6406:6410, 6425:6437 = 6334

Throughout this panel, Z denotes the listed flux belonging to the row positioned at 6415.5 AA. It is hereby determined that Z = 55.7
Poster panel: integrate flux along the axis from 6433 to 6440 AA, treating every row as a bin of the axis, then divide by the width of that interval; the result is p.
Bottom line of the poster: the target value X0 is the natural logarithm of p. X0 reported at 4.02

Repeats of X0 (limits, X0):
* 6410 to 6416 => 4.02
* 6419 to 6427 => 4.03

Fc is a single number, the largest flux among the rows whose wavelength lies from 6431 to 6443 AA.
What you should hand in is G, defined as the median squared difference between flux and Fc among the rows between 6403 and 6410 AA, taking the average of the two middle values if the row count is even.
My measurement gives 0.6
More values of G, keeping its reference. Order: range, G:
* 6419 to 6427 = 0.4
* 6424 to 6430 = 0.1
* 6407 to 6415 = 0.8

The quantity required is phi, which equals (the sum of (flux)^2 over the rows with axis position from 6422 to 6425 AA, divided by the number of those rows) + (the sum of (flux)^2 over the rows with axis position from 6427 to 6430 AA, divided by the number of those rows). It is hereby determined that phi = 6441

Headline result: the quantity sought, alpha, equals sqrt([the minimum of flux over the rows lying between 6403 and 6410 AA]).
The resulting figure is 7.48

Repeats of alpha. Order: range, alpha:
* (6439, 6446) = 7.44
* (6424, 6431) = 7.52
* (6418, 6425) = 7.45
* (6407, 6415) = 7.47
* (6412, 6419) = 7.45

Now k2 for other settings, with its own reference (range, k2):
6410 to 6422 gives 6421.5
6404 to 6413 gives 6412.5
